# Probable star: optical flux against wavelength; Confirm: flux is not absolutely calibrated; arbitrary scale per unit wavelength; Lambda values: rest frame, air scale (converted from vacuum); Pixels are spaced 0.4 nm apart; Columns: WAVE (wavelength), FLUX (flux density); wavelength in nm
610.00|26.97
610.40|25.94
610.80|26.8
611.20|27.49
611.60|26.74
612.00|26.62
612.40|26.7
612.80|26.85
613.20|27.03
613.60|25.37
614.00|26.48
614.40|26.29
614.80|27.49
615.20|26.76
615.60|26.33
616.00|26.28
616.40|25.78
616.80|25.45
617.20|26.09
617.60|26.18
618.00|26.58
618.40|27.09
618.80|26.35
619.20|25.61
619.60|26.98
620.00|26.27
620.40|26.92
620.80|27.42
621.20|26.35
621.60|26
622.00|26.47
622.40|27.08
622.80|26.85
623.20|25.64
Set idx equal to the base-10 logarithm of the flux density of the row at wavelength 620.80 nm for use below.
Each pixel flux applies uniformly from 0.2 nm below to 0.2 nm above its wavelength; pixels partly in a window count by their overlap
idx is 1.44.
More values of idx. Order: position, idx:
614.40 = 1.42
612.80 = 1.43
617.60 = 1.42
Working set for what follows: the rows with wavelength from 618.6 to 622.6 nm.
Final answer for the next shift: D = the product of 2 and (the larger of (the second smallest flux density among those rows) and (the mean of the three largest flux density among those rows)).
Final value 54.3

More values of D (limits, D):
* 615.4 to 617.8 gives 52.5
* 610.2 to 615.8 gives 54.7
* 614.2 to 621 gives 54.7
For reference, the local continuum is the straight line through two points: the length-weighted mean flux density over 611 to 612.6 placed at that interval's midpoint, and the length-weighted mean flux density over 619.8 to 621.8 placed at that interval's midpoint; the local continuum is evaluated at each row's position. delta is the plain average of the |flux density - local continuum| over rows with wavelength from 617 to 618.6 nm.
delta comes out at 0.42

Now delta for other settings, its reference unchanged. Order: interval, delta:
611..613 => 0.23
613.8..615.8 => 0.40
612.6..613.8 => 0.55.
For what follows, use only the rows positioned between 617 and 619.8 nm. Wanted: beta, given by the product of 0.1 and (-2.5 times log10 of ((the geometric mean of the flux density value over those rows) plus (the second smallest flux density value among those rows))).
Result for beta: -0.430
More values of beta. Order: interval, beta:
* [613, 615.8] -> -0.431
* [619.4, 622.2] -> -0.431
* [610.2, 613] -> -0.432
